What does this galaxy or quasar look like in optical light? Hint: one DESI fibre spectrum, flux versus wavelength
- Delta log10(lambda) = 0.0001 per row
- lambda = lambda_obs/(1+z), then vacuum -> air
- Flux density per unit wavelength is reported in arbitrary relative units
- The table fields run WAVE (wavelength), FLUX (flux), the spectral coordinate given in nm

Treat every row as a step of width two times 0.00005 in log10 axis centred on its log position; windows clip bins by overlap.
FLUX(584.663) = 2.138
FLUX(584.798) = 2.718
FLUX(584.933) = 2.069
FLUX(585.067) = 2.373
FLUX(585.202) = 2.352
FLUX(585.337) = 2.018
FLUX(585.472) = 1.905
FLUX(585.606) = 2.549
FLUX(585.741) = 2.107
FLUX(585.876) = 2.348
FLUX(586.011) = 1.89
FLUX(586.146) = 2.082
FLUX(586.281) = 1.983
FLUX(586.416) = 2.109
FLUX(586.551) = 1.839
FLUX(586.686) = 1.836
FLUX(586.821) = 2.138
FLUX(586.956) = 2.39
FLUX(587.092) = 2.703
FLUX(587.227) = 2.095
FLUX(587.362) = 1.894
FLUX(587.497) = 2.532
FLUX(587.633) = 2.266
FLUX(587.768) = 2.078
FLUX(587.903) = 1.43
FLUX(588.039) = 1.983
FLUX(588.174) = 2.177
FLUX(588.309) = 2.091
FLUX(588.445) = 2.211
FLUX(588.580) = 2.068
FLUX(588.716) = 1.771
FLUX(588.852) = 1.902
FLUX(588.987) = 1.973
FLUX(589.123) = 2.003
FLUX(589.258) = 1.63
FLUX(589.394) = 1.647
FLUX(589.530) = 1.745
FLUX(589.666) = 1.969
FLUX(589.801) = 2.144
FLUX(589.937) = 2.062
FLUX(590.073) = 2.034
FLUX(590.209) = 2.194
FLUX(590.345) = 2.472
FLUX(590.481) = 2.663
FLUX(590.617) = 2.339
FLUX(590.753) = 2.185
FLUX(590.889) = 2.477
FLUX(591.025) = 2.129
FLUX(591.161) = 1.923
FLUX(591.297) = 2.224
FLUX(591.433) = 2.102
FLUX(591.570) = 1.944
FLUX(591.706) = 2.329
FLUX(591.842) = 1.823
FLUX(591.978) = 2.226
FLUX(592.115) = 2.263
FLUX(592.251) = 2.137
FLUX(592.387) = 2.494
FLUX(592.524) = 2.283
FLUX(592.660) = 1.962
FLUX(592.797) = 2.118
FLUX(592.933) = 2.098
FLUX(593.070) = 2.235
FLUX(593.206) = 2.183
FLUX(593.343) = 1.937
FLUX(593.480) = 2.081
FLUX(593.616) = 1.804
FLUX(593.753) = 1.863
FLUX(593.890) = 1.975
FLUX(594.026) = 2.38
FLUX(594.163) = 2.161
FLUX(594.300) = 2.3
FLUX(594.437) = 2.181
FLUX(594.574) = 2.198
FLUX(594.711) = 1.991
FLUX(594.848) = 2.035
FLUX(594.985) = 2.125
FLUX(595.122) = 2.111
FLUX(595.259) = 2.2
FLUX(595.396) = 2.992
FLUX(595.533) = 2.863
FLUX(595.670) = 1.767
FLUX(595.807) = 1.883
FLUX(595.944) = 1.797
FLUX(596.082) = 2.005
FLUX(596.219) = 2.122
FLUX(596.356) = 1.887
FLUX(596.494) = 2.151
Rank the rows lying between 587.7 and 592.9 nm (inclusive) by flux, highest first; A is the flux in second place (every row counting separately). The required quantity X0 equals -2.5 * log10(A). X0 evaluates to -0.99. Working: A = 2.494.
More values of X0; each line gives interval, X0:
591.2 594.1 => -0.94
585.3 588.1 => -1.02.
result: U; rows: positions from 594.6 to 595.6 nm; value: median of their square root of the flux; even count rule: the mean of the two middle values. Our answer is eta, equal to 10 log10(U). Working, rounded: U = 1.46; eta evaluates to 1.64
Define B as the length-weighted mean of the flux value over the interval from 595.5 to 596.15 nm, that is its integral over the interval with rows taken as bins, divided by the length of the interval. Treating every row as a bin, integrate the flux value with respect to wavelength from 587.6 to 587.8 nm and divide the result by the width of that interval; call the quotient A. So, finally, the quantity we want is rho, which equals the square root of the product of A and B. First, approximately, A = 2.18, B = 2.02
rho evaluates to 2.10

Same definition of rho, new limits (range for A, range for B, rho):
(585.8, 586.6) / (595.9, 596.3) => 2.01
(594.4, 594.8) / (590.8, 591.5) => 2.14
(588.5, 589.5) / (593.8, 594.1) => 2.00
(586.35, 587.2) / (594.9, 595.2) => 2.14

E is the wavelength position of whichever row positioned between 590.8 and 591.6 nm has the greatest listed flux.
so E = 590.889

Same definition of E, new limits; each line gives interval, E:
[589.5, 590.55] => 590.481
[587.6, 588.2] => 587.633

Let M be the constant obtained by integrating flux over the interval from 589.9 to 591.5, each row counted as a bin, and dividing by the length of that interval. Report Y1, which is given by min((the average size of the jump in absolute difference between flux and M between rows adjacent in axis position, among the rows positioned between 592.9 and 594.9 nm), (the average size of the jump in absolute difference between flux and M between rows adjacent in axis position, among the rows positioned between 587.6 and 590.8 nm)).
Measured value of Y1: 0.107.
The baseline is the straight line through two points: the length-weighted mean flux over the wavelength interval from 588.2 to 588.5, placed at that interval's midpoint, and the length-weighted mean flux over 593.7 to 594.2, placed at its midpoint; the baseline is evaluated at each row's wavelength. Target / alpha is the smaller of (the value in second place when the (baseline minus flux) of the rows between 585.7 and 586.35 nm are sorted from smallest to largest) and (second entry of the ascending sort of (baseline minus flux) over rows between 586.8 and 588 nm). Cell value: -0.372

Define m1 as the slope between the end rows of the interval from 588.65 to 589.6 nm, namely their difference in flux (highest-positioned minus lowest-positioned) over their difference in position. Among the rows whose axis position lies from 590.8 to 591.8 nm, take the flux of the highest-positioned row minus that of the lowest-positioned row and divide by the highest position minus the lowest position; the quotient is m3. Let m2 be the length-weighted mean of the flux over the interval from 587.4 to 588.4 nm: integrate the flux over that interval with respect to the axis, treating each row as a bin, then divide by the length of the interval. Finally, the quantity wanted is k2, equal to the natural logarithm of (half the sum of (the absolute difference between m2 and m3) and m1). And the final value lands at 0.1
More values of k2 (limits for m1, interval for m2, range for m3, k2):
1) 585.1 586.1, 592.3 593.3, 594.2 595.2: -0.1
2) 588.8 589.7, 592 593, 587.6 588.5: 0.2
